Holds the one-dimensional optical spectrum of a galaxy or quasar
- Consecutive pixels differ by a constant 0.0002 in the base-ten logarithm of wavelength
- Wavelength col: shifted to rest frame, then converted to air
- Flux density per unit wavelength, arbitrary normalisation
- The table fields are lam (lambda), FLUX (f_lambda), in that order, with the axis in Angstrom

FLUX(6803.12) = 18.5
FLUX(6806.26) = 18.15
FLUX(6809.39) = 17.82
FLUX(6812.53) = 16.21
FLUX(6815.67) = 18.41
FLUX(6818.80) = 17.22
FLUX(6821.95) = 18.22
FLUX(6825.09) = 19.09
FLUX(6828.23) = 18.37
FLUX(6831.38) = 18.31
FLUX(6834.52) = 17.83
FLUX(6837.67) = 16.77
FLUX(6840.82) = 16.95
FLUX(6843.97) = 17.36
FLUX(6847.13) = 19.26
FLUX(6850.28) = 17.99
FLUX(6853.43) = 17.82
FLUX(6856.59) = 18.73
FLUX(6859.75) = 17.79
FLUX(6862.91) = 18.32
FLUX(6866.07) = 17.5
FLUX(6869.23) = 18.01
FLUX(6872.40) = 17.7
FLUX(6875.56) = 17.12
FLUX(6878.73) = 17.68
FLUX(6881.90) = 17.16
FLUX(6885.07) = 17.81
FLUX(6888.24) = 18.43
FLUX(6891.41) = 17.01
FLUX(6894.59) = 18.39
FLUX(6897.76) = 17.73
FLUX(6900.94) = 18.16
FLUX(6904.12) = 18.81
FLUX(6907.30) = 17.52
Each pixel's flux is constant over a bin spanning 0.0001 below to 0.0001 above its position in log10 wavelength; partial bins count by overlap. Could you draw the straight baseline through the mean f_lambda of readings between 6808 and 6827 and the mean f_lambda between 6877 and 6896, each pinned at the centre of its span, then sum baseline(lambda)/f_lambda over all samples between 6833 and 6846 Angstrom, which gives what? 4.14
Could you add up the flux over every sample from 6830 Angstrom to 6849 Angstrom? 106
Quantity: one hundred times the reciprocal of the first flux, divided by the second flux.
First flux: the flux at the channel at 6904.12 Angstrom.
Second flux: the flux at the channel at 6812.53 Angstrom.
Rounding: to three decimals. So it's 0.328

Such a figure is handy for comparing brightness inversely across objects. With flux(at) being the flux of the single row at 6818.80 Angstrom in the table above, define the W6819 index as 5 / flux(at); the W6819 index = 0.290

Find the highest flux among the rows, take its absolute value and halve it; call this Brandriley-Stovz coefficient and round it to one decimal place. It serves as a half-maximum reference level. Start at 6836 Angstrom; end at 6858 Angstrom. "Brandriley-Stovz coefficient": 9.6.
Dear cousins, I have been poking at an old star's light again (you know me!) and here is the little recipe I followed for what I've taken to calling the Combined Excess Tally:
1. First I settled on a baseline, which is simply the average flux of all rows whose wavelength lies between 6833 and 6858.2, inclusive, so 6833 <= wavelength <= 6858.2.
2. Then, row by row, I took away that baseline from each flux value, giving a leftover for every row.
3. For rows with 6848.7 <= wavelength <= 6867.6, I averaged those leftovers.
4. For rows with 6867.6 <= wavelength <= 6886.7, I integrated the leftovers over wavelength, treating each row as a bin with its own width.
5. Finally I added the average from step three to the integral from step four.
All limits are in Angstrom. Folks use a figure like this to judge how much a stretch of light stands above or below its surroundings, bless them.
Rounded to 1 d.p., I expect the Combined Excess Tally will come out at -4.7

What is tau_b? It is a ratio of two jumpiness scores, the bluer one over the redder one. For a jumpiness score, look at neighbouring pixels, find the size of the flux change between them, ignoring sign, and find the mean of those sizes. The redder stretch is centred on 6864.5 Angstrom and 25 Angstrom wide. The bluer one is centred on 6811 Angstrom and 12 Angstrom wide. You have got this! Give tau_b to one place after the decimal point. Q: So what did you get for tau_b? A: 2.1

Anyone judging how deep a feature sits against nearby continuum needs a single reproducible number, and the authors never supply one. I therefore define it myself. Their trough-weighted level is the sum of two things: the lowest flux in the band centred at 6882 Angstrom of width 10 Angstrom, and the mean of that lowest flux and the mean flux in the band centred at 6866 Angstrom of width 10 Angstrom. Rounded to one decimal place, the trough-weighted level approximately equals 34.7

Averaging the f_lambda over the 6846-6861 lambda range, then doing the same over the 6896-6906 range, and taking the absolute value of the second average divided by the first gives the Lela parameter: 0.995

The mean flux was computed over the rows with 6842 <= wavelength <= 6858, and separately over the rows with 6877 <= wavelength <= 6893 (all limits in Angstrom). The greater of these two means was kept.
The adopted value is 18.2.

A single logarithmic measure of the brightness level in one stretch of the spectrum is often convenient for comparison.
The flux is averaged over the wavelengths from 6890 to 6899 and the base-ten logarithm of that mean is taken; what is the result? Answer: 1.25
